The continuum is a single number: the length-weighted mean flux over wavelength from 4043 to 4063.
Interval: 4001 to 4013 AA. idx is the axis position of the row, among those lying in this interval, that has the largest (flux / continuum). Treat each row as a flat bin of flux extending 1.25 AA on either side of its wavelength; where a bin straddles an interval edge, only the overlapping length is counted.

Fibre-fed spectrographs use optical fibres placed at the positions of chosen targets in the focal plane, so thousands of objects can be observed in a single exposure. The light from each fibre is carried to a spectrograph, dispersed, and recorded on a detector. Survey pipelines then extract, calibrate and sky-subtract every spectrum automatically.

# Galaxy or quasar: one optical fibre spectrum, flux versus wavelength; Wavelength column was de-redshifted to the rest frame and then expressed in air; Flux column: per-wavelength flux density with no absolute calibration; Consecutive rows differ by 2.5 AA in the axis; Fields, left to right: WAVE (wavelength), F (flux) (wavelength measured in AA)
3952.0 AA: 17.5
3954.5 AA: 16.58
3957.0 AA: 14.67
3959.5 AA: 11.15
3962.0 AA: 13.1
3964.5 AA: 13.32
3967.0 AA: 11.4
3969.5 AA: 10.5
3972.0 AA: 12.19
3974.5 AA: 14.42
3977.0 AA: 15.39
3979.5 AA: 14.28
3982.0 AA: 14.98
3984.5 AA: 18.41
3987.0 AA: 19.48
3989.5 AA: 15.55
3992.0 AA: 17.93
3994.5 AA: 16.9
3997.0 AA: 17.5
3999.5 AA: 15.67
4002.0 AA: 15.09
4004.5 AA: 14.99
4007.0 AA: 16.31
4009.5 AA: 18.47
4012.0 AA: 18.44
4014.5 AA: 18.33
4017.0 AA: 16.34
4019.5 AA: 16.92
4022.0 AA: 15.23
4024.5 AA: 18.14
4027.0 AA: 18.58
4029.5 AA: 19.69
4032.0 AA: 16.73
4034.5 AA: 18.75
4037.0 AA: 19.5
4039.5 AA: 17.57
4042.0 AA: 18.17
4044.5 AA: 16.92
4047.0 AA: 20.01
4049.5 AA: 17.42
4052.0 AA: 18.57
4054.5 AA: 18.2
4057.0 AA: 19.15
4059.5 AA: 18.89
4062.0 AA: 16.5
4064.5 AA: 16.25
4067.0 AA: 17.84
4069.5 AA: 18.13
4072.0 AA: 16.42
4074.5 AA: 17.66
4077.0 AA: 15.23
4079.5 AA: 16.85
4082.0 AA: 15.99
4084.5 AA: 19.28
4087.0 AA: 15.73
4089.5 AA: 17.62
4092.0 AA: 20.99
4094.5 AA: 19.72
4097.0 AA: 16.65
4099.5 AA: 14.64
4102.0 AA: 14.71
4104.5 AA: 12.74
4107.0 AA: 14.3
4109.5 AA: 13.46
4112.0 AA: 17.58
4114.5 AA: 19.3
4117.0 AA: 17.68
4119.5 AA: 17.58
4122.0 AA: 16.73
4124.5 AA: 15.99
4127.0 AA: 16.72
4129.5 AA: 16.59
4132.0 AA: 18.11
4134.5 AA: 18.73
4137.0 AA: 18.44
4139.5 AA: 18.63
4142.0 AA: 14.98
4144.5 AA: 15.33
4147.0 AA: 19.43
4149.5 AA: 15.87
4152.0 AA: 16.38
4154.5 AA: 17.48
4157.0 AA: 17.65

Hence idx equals 4009.5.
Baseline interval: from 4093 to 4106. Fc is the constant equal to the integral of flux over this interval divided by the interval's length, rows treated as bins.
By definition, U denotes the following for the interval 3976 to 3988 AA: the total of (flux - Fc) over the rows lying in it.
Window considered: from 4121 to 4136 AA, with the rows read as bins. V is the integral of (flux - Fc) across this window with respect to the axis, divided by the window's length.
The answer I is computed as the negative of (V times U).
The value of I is -5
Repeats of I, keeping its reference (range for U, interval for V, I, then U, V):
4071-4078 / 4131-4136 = -5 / 2.0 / 2.7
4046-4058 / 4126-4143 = -25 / 14.5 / 1.7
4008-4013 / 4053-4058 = -15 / 5.4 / 2.9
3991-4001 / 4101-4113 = 6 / 4.9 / -1.3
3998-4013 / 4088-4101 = -9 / 4.4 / 2.1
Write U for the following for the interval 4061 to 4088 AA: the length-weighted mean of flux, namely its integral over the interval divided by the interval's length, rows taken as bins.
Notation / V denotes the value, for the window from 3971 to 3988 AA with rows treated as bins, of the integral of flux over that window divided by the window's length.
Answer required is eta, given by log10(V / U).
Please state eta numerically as -0.035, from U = 16.9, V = 15.6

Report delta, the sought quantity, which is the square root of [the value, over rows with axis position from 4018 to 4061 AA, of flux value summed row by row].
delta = 17.6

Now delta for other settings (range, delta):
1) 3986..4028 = 17.0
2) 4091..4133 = 16.8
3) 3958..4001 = 15.9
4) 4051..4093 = 17.3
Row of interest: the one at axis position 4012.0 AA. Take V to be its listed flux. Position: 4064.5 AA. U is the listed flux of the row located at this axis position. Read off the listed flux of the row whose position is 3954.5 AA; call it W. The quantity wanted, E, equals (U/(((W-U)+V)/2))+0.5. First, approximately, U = 16.25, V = 18.44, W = 16.58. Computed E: 2.2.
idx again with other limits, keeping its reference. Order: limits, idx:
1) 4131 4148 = 4147.0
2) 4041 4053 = 4047.0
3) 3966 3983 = 3977.0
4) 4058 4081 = 4059.5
